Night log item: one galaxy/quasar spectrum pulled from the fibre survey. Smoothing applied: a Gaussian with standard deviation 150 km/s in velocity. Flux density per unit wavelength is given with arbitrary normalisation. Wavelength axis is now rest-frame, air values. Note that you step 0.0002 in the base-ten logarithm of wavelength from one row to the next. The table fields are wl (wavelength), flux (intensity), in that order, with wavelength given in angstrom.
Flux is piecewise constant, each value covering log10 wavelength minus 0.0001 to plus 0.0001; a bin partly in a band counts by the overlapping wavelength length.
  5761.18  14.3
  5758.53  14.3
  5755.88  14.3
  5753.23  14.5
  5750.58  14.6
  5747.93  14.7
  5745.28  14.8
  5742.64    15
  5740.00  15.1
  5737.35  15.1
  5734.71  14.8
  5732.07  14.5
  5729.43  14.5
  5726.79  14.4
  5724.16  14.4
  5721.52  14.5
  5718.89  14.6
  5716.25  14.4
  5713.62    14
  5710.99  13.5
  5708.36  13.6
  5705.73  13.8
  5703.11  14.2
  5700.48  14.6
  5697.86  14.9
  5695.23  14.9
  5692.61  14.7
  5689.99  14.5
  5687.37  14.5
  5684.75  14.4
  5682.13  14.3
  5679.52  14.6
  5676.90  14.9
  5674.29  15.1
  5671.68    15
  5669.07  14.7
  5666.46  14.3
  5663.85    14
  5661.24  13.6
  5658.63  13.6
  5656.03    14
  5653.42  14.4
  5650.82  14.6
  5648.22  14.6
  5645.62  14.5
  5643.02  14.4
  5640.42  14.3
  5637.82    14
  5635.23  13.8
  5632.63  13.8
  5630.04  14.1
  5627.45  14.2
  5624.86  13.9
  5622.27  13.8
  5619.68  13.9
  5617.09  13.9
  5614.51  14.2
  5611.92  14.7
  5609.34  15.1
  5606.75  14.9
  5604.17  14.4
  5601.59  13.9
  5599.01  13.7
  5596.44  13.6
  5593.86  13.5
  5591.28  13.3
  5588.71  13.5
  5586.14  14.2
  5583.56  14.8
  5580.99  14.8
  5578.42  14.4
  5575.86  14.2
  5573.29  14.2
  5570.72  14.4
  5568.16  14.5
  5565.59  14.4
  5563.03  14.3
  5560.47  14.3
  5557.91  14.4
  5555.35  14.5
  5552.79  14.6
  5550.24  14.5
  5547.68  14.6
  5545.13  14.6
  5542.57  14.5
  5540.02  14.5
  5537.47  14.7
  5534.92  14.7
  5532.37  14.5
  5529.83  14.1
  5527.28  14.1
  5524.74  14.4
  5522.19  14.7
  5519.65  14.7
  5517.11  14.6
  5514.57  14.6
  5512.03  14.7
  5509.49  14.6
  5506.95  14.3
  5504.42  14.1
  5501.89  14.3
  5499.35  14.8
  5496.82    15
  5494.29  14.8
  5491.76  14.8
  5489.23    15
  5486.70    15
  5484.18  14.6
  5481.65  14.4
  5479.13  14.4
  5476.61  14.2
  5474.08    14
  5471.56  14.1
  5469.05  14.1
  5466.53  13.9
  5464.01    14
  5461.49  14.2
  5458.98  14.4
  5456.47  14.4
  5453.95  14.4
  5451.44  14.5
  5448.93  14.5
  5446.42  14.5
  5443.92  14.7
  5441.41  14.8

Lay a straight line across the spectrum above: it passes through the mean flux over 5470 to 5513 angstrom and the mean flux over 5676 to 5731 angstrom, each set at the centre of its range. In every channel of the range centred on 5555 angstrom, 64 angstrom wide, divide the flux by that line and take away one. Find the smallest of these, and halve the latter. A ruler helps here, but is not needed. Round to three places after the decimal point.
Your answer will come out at -0.014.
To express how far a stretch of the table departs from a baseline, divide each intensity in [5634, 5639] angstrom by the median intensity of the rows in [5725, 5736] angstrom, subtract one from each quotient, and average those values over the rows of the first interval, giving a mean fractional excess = -0.041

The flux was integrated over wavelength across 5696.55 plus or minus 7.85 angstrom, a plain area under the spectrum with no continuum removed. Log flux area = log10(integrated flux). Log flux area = 2.4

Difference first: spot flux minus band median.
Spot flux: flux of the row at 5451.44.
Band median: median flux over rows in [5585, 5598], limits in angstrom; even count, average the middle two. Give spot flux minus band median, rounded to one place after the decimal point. 1.0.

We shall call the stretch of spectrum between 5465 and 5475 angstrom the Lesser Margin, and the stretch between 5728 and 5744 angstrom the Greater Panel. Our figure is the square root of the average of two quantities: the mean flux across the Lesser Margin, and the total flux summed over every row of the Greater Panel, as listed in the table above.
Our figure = 7.2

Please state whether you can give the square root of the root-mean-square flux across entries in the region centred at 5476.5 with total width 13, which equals 3.77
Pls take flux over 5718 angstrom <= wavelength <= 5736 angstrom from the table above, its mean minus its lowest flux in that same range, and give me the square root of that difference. 0.36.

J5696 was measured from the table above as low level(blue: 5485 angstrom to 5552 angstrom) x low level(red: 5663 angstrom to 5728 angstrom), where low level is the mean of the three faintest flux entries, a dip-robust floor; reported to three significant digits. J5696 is 192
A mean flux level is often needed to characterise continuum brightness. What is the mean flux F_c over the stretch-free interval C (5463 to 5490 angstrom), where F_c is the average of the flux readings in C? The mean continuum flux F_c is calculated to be 14.3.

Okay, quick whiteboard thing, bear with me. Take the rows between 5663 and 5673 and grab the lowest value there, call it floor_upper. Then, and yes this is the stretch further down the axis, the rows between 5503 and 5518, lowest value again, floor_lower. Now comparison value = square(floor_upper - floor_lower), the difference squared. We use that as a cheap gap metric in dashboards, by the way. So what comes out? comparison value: 0.01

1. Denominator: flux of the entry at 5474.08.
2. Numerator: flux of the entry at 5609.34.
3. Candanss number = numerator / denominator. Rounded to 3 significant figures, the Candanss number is 1.08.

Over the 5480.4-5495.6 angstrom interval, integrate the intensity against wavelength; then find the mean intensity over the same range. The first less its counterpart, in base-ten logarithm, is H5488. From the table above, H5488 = 2.32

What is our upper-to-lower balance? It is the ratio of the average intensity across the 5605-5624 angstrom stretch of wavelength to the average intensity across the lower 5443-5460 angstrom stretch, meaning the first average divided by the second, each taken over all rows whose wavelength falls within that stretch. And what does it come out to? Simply 0.99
